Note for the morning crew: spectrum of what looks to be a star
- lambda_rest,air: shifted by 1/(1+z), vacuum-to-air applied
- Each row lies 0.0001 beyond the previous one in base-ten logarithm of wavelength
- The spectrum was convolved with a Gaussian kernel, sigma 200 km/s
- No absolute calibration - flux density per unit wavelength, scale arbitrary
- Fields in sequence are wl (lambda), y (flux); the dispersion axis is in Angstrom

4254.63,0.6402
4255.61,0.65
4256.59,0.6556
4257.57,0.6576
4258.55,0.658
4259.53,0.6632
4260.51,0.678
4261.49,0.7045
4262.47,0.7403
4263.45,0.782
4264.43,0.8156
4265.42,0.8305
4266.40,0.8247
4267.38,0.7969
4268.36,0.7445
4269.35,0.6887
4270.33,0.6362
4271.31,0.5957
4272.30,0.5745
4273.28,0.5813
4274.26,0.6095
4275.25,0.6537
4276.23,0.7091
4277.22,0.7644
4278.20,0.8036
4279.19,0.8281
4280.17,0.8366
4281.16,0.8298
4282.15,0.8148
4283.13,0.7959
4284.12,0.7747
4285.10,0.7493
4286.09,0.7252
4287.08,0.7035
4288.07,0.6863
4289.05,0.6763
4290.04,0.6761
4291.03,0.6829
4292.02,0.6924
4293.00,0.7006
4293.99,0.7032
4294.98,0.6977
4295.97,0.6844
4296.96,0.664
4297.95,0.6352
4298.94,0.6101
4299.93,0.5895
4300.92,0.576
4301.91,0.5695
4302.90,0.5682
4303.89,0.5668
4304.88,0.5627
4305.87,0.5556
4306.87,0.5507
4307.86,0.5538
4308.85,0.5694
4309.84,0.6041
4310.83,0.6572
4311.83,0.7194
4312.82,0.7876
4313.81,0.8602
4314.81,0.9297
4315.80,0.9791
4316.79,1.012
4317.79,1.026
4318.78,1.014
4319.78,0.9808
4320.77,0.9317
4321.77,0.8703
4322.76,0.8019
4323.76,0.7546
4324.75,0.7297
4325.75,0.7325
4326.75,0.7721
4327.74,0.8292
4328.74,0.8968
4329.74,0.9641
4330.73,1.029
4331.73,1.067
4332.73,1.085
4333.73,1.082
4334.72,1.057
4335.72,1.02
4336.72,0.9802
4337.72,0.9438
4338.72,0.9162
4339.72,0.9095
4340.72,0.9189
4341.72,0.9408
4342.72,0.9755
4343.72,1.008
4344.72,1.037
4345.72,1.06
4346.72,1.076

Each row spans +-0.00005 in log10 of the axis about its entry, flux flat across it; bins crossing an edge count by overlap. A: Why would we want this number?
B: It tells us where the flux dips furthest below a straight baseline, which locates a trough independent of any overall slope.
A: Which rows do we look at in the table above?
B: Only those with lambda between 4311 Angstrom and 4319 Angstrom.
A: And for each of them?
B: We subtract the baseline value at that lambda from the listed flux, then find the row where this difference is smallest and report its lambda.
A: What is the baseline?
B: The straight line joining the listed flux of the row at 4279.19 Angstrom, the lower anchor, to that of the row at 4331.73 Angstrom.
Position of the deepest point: 4311.83 Angstrom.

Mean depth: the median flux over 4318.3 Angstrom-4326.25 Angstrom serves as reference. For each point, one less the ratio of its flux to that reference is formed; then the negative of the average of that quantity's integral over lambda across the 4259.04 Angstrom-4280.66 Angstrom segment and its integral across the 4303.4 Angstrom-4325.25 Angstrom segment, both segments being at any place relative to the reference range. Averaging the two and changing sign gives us -2.3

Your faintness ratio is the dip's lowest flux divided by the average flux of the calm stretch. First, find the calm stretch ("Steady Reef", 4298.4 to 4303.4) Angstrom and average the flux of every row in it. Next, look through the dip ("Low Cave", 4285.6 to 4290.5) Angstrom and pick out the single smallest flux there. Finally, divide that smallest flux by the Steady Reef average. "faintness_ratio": 1.16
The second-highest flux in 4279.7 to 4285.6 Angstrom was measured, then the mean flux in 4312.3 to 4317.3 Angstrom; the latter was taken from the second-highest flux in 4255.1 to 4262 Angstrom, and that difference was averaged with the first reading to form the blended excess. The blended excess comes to 0.30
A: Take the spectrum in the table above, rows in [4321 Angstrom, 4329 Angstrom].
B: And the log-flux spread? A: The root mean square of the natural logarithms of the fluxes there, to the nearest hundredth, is 0.24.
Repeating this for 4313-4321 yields 0.07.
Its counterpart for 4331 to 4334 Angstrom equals 0.08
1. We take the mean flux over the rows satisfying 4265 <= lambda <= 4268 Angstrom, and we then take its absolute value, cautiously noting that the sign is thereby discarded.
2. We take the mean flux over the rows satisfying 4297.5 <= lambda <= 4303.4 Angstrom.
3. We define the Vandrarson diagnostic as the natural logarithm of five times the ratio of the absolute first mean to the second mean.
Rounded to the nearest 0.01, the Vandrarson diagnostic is 1.93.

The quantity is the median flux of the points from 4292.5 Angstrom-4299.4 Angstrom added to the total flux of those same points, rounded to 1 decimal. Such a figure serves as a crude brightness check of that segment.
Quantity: 5.4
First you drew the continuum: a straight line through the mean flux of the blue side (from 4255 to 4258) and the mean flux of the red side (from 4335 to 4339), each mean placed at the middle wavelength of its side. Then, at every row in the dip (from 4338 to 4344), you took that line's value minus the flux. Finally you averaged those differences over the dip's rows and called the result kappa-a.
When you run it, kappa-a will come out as 0.04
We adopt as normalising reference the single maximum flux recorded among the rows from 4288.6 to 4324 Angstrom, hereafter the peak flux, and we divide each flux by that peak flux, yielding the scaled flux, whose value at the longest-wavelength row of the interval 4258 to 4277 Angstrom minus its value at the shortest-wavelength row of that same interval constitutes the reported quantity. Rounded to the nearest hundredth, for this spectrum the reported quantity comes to 0.05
